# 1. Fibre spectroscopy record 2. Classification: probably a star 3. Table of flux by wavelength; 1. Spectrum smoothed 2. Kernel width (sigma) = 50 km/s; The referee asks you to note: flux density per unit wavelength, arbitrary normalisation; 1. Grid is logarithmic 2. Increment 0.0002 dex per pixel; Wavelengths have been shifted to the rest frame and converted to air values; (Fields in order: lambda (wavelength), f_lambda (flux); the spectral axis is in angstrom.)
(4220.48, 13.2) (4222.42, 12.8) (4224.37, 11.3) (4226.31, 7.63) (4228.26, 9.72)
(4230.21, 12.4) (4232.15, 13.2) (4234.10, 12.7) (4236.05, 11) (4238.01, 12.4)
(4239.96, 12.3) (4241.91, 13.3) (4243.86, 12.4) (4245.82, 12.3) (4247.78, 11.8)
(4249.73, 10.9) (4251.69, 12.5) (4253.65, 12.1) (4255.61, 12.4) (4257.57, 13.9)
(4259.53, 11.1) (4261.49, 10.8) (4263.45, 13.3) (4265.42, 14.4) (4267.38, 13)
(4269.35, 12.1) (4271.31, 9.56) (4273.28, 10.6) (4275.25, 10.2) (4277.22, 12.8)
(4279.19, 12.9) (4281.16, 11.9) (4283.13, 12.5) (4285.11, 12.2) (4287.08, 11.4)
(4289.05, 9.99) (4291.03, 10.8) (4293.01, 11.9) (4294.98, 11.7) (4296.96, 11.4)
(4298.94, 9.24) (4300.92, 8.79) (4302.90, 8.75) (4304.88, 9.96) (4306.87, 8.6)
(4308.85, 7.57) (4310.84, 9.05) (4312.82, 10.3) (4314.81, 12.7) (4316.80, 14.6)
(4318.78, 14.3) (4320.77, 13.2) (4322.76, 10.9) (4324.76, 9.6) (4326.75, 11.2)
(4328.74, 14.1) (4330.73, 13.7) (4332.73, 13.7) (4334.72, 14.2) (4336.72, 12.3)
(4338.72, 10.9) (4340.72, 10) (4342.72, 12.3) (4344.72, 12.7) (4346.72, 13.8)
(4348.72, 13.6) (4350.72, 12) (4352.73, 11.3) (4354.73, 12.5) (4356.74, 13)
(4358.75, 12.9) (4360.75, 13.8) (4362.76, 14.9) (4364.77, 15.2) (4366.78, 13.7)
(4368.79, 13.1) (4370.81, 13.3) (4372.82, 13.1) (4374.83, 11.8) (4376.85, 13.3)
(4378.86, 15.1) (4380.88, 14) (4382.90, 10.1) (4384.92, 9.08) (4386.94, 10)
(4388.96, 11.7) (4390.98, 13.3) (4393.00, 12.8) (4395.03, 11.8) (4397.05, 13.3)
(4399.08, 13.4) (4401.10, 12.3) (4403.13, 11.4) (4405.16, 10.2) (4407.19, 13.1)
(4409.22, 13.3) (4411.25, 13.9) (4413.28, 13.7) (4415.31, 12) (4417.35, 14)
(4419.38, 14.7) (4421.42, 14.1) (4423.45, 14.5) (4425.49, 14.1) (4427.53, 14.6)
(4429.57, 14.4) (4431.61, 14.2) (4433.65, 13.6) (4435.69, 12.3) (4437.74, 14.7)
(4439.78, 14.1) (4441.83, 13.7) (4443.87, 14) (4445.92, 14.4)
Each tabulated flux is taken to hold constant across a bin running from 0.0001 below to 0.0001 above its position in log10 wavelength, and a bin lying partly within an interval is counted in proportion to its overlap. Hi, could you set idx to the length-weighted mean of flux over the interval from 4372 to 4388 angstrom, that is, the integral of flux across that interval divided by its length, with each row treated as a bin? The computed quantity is 12.0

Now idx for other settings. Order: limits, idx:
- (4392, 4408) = 12.3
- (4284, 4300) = 11.1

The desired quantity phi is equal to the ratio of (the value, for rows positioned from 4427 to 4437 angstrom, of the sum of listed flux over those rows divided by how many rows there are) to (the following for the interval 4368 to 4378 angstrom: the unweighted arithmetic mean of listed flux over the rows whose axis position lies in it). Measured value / 1.07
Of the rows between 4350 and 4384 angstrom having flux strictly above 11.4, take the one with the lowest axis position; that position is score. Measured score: 4350.72 angstrom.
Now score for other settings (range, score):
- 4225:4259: 4230.21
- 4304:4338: 4314.81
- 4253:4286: 4253.65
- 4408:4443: 4409.22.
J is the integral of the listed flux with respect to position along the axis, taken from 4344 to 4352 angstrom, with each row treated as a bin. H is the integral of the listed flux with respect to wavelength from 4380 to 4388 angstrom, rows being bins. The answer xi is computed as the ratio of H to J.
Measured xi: 0.83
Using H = 86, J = 104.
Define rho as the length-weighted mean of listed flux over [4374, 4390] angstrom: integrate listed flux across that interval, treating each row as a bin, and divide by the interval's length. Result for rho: 11.89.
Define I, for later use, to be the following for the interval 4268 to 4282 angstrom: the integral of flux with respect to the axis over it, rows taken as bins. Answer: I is 161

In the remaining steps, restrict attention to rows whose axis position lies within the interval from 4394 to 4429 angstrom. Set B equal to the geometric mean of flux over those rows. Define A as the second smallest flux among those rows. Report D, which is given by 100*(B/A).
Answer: 115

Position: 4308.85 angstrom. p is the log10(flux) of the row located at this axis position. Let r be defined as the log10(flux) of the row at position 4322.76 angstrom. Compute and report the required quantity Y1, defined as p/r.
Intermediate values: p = 0.88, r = 1.04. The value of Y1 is 0.85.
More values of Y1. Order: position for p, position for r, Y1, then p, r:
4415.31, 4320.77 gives 0.96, 1.08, 1.12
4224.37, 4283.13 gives 0.96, 1.05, 1.10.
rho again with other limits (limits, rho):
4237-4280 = 12.13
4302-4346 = 11.60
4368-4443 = 13.03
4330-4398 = 12.71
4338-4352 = 12.19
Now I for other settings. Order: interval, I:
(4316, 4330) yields 176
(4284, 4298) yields 159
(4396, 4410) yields 174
